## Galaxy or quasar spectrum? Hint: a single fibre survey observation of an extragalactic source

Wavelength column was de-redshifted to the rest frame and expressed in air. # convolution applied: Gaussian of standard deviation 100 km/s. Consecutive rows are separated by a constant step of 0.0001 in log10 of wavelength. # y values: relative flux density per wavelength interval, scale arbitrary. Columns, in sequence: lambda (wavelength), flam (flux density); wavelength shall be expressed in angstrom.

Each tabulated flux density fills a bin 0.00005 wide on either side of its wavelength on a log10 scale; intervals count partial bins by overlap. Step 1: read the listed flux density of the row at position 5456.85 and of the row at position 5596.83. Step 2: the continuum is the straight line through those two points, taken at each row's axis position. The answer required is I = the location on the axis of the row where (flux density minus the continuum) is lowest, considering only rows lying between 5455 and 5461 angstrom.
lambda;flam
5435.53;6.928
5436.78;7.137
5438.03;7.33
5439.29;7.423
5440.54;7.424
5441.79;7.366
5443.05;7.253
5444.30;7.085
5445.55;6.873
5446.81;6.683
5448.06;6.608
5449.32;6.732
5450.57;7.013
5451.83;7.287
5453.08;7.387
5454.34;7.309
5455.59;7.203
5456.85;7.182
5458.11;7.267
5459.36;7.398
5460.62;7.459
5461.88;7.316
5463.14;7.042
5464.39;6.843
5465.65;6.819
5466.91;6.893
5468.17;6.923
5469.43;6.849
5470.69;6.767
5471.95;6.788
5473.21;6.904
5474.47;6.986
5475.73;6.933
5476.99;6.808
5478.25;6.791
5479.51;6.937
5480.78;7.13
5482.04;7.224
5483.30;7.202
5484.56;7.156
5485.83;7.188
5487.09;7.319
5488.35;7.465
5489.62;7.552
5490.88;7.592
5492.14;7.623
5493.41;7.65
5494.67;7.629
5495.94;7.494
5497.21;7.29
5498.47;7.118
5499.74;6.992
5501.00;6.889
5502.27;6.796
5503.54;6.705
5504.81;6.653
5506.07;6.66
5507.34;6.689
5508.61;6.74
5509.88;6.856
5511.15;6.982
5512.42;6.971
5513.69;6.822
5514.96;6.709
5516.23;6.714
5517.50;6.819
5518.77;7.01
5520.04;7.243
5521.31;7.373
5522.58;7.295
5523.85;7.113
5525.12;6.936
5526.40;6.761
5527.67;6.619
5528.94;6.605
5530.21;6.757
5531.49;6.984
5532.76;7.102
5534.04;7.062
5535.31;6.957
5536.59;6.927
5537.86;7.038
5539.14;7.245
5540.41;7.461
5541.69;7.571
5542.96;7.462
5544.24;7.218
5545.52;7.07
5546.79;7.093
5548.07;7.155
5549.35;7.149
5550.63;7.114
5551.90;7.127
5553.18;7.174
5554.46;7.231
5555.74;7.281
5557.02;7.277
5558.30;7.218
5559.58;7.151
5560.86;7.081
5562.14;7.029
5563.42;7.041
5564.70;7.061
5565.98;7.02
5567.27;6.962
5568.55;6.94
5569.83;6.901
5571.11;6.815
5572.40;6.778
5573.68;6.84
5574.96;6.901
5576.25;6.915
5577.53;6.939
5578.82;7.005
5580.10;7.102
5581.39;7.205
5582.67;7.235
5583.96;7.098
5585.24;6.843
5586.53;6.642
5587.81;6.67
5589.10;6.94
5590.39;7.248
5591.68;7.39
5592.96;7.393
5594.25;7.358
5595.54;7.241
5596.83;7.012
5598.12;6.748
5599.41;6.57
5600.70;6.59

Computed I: 5456.85 angstrom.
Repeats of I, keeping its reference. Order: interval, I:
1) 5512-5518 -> 5514.96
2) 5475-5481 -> 5478.25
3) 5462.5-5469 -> 5465.65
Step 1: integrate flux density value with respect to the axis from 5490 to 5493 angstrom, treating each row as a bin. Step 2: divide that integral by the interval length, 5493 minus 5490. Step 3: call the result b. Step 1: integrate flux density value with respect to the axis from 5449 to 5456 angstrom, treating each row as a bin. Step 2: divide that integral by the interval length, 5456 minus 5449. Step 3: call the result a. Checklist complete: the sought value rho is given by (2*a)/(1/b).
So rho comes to 109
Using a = 7.2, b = 7.61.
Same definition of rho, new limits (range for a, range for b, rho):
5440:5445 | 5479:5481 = 102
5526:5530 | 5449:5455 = 96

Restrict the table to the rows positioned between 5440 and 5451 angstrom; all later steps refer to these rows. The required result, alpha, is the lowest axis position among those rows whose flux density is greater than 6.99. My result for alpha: 5440.54 angstrom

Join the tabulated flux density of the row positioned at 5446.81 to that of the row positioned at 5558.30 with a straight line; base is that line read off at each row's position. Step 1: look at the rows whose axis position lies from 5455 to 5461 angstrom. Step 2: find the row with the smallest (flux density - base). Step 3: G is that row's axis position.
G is 5456.85 angstrom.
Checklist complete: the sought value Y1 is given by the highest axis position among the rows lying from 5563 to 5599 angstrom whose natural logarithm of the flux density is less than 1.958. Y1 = 5598.12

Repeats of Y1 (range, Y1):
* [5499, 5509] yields 5508.61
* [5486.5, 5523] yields 5518.77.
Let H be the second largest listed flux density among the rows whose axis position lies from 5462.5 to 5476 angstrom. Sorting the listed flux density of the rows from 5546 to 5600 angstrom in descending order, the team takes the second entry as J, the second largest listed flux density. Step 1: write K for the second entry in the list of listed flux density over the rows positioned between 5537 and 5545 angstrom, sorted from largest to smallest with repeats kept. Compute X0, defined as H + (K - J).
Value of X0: 7.1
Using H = 6.986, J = 7.39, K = 7.462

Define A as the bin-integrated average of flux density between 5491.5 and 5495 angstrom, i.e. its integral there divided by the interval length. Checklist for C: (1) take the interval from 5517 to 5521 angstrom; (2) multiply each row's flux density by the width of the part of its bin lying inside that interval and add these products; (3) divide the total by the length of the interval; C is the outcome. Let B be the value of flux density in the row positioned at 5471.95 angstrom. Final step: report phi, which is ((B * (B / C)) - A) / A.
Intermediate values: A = 7.6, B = 6.788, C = 7.1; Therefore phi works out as -0.15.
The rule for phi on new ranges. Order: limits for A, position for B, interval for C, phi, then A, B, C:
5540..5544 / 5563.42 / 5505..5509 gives -0.01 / 7.5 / 7.041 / 6.7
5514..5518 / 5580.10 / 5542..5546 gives 0.03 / 6.8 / 7.102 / 7.3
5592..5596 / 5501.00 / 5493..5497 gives -0.14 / 7.3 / 6.889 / 7.5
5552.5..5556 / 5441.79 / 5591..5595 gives 0.02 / 7.2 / 7.366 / 7.4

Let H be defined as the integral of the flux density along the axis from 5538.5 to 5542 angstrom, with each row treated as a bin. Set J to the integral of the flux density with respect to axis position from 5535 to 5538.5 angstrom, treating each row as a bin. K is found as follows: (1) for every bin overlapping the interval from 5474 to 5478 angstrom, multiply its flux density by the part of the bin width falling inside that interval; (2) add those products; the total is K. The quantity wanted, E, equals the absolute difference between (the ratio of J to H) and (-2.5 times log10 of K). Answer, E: 4.54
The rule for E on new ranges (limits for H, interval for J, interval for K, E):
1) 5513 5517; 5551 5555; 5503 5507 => 4.63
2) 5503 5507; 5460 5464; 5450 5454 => 4.74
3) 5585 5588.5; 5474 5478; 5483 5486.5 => 4.68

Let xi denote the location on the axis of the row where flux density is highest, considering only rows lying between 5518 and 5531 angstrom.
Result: 5521.31 angstrom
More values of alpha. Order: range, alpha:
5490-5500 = 5490.88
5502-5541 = 5518.77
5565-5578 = 5565.98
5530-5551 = 5532.76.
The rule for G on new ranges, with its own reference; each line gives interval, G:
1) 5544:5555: 5545.52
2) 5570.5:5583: 5572.40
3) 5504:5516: 5504.81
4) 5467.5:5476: 5470.69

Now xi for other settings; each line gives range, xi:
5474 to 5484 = 5482.04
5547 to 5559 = 5555.74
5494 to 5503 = 5494.67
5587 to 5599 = 5592.96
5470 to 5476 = 5474.47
